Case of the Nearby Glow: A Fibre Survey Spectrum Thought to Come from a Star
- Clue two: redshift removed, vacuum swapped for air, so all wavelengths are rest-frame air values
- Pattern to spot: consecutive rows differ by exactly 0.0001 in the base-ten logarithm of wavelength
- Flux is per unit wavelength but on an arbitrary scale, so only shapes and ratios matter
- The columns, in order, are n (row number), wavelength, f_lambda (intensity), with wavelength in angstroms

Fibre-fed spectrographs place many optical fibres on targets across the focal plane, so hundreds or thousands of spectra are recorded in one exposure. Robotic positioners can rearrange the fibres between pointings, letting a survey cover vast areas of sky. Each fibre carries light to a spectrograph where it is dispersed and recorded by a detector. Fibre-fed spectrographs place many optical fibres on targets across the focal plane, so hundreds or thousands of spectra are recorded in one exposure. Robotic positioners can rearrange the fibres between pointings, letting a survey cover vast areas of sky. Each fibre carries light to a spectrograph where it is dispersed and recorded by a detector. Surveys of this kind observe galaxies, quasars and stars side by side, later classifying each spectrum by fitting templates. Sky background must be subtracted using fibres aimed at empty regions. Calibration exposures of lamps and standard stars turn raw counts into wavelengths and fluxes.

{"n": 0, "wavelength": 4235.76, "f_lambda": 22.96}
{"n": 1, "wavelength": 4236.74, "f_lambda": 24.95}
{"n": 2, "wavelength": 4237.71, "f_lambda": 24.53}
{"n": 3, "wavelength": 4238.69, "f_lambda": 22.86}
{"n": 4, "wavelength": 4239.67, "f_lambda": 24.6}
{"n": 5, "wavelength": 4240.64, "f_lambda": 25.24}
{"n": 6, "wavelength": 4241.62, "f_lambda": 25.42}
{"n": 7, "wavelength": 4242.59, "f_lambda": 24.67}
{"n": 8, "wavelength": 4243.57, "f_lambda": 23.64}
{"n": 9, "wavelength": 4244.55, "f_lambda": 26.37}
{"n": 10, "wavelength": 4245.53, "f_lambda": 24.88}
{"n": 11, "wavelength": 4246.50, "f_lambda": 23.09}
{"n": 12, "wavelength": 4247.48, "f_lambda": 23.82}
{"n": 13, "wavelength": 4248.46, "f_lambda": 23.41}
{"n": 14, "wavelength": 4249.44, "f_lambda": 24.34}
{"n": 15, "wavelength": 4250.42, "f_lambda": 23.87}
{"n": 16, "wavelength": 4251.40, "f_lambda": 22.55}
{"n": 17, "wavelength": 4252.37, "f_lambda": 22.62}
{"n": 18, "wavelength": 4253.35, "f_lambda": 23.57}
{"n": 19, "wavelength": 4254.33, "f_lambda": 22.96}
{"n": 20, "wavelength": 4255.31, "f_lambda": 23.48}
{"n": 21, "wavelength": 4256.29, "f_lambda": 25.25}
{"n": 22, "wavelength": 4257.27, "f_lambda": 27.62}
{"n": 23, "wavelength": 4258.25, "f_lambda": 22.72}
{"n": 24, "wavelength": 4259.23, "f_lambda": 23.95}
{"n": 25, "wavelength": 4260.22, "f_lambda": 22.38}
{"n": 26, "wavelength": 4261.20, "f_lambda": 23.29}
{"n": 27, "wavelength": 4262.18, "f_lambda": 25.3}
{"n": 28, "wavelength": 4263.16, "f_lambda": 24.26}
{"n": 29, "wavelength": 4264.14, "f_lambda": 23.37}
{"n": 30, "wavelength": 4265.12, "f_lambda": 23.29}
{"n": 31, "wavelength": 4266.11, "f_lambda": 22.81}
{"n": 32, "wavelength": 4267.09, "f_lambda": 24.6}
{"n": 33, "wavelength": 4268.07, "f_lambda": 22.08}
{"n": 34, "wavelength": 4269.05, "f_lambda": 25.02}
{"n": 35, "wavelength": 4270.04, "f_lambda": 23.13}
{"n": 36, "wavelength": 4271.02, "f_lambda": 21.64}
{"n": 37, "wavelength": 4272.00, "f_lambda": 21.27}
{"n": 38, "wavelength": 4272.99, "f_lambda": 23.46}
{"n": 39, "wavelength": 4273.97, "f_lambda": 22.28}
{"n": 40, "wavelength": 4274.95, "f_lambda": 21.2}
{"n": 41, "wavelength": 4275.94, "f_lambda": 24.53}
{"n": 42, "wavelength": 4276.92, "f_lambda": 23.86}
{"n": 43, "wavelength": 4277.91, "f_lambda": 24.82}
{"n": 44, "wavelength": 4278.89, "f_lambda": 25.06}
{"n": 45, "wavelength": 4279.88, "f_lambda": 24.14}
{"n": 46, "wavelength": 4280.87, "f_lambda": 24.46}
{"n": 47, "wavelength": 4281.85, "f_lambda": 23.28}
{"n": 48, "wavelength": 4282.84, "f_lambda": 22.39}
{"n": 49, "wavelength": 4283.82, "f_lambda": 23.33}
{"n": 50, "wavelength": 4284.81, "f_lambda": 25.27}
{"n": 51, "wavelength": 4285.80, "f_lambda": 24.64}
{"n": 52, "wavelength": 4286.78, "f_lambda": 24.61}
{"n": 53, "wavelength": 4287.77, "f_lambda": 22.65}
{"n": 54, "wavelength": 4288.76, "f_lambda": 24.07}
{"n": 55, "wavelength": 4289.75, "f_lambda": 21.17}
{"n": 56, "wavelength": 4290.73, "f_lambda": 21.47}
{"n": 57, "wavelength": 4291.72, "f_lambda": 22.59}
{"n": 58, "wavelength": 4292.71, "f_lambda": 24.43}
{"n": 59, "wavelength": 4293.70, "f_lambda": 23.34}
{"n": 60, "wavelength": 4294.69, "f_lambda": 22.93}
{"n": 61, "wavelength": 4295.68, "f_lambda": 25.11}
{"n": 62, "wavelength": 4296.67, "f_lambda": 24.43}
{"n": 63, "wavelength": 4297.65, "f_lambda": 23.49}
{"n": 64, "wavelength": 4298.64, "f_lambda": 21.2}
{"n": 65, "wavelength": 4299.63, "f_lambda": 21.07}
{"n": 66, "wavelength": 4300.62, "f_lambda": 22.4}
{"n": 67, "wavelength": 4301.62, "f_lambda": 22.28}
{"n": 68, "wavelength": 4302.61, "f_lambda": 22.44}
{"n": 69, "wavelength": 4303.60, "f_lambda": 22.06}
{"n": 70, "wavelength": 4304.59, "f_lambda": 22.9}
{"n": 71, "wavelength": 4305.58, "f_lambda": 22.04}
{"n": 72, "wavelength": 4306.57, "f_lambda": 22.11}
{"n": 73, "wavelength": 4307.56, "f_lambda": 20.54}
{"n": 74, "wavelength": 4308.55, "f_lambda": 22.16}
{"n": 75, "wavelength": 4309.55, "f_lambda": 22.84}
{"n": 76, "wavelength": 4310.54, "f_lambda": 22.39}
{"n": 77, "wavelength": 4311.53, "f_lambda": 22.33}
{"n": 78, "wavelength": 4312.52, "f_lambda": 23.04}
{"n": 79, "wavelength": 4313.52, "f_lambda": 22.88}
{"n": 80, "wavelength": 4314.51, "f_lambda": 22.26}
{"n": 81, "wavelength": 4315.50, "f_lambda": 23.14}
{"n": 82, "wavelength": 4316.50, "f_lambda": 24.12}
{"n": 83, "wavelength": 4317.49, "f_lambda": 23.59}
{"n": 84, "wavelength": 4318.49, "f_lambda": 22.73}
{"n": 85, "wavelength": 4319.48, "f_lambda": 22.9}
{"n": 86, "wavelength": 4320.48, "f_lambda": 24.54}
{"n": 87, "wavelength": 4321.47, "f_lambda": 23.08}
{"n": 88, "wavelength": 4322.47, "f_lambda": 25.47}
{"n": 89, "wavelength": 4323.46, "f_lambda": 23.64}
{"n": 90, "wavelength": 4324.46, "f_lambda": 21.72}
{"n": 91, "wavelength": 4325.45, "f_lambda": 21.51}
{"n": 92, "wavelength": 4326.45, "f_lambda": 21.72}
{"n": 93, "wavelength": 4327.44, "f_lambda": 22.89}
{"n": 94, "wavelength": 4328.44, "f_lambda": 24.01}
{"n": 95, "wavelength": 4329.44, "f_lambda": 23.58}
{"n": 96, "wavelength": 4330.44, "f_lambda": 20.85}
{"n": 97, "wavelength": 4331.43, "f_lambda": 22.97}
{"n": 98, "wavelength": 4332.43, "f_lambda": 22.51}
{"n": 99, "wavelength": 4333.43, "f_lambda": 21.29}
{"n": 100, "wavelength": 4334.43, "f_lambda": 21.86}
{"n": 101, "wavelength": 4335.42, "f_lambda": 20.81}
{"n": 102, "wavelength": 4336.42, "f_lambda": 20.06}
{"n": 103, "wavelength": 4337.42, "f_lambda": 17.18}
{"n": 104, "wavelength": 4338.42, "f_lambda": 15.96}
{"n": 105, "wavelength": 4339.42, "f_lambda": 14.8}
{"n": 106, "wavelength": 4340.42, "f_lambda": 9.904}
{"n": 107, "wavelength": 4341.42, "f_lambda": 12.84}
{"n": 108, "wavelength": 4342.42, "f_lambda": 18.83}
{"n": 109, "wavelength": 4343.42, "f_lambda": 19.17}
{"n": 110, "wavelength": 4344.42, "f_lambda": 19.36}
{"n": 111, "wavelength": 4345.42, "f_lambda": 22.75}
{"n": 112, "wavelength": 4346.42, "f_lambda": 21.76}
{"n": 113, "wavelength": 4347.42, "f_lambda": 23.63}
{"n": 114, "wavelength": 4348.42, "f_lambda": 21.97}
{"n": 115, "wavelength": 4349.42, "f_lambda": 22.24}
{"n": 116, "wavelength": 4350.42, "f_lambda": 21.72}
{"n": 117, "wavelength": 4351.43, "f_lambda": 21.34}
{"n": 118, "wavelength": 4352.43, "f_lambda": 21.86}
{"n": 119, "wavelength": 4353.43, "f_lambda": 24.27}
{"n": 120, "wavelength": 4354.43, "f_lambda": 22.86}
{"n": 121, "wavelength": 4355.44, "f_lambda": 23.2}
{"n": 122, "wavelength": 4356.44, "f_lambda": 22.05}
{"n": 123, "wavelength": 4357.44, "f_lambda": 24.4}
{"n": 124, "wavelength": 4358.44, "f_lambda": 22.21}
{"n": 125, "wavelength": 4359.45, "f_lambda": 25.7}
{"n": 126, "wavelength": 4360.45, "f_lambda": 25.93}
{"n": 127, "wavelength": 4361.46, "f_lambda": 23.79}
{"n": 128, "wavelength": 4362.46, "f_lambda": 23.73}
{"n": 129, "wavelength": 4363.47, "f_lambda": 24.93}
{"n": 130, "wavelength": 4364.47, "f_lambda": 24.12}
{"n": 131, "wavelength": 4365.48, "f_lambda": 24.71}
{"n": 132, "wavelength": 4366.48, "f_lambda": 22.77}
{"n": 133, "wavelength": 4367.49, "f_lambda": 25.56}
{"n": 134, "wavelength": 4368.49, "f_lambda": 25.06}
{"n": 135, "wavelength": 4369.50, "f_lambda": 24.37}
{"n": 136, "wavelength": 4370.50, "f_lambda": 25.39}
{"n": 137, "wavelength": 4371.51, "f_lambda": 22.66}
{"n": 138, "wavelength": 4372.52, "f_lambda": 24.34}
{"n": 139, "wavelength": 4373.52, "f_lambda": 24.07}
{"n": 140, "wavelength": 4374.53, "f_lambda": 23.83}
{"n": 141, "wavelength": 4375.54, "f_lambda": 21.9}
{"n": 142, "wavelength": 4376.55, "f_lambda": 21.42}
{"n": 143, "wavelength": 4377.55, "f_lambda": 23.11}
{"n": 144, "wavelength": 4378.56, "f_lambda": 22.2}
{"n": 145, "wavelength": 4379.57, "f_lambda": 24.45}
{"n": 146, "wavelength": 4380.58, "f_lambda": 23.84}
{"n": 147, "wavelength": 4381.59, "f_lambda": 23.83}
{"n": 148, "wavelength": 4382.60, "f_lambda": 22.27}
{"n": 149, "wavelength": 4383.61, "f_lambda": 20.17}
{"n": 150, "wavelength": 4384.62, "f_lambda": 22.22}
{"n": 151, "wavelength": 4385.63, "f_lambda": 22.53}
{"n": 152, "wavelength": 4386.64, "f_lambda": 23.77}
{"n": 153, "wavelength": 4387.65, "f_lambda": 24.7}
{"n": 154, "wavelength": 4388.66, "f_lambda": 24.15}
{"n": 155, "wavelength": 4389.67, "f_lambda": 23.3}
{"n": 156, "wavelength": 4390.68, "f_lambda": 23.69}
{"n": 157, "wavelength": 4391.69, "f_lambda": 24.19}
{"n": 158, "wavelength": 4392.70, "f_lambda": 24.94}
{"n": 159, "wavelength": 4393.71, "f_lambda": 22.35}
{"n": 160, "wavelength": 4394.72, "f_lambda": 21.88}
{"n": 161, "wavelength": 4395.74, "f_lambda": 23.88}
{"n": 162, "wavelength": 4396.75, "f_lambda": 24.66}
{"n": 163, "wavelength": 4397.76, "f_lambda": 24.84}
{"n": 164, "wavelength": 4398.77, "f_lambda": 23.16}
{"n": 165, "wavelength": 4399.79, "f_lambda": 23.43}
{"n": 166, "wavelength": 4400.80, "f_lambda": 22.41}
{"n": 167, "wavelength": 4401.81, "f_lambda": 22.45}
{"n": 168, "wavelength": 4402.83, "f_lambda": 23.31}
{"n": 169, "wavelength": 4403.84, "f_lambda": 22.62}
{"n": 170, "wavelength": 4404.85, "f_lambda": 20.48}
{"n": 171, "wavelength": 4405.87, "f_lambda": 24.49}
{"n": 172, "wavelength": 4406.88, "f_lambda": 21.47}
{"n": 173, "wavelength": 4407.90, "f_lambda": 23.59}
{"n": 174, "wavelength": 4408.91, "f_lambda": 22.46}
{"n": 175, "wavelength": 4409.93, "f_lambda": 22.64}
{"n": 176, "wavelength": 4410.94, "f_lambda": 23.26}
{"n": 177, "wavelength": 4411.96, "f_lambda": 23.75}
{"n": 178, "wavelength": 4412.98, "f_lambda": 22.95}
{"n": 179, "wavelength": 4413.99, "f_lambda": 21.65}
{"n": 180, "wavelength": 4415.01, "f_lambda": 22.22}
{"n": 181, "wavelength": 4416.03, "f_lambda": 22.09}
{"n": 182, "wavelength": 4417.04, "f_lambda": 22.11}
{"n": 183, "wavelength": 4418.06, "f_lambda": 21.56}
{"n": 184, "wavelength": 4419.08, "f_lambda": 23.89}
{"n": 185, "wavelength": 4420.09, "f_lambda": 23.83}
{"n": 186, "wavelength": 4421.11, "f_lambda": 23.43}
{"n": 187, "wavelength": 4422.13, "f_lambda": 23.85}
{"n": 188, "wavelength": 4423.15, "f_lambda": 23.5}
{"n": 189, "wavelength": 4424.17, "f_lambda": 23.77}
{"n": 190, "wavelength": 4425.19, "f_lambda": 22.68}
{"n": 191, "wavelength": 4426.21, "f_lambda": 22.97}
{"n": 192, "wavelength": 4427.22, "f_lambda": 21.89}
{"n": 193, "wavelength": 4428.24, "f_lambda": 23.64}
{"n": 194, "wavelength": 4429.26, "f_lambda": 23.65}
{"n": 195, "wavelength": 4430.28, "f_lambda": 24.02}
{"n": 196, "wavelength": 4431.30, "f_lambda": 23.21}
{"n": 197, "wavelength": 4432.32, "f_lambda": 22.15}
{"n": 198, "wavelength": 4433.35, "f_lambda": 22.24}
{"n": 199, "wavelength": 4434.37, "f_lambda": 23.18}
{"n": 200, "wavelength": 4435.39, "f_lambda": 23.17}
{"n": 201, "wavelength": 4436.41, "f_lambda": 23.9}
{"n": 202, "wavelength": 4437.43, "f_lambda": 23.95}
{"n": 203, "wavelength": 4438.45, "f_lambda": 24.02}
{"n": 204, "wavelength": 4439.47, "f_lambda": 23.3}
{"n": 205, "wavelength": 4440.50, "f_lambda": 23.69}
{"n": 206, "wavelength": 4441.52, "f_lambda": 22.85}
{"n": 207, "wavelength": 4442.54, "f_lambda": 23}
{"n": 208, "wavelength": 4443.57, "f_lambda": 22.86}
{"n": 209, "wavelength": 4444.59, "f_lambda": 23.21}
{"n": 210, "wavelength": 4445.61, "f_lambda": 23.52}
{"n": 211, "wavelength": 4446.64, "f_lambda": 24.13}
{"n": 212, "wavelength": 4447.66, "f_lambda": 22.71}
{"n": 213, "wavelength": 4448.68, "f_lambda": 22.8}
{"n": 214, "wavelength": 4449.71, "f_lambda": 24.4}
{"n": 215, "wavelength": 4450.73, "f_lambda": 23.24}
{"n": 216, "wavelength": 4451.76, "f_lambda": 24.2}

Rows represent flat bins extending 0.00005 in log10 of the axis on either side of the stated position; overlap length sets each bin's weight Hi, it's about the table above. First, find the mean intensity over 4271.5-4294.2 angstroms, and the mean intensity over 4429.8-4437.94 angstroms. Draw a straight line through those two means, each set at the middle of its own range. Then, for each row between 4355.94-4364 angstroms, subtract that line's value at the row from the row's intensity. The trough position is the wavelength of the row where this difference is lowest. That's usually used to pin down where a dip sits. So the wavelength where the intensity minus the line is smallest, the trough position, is 4356.44 angstroms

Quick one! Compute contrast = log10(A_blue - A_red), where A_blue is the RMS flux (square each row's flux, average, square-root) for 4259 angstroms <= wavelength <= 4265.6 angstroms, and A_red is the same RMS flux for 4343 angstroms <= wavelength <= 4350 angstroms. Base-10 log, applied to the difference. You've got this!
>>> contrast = 0.32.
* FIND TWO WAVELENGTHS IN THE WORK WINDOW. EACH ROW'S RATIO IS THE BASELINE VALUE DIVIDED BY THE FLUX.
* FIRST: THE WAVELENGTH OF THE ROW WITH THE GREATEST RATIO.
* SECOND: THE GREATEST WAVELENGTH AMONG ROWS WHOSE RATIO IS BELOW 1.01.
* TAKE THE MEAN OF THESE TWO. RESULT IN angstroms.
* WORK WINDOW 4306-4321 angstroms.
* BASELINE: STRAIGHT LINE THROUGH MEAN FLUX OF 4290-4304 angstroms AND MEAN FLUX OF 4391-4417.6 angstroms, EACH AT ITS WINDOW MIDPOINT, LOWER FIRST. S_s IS 4314.0 angstroms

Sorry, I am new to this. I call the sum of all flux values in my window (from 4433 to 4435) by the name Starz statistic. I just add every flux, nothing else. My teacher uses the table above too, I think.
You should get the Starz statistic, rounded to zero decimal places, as 45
